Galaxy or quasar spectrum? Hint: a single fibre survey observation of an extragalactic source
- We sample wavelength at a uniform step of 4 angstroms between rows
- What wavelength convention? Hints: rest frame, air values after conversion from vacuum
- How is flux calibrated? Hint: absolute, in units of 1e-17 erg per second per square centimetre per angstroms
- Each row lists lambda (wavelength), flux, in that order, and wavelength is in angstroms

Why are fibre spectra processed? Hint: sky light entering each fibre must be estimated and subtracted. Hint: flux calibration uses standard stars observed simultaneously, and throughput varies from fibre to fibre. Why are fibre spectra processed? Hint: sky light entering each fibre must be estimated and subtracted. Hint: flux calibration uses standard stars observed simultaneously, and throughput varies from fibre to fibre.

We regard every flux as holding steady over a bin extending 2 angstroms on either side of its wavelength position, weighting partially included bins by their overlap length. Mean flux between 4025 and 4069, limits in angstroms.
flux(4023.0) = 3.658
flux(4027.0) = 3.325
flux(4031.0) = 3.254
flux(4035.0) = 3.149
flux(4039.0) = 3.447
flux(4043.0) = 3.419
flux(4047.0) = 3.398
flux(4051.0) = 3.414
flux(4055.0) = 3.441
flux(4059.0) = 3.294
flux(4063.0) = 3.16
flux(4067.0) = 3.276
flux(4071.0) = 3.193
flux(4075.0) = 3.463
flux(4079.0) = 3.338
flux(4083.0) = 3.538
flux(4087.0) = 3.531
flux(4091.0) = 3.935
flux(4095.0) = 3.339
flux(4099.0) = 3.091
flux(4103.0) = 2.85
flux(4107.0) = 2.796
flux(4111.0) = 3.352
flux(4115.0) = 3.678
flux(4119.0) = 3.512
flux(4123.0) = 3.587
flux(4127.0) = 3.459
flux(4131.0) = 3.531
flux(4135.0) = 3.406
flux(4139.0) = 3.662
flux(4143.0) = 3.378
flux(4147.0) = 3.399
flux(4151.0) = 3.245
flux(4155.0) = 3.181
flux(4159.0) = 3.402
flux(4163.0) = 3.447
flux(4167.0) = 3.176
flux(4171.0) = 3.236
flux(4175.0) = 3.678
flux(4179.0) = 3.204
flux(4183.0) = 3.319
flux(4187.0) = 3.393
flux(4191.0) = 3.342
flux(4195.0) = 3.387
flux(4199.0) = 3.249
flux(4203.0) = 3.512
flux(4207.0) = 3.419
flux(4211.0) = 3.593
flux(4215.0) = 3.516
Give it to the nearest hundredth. 3.33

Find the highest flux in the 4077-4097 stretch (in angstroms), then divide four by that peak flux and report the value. 1.02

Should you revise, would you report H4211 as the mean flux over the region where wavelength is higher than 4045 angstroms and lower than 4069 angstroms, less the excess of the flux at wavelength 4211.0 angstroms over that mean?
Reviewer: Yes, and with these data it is 3.1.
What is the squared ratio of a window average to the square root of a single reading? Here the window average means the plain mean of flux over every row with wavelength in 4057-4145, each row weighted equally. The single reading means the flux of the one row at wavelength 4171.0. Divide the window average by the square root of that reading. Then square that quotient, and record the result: 3.53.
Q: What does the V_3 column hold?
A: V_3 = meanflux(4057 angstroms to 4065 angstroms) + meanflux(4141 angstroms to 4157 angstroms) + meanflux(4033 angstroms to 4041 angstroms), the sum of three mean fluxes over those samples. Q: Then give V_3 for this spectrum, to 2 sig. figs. 9.8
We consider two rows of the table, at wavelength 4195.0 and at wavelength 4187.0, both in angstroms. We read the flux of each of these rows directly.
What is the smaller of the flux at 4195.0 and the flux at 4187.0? 3.39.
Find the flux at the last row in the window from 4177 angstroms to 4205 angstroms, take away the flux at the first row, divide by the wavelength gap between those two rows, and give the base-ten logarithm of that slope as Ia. -1.9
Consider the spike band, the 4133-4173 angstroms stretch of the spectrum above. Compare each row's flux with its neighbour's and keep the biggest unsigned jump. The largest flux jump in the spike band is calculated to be 0.28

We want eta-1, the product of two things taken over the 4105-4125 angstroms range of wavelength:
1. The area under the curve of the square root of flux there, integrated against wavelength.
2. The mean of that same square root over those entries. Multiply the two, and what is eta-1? 67.5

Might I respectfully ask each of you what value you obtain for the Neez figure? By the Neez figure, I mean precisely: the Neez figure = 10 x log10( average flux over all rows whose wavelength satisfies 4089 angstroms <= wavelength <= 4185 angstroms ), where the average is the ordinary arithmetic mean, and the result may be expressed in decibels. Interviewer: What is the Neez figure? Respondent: 5.28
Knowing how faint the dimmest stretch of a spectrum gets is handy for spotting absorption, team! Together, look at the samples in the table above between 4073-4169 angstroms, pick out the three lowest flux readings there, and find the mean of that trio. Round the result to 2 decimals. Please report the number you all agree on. 2.91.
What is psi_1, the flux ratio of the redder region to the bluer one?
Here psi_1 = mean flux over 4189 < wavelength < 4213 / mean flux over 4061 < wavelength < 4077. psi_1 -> 1.04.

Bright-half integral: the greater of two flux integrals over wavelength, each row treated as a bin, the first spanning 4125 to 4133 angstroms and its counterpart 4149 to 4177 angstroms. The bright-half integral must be 93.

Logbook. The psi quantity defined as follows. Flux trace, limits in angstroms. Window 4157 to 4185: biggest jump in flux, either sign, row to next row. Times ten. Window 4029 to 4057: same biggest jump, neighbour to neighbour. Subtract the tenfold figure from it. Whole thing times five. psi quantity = -22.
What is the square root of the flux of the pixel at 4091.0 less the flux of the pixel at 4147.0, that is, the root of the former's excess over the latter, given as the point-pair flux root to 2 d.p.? 0.73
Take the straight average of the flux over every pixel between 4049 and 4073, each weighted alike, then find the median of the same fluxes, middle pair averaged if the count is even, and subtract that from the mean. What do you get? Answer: 0.011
